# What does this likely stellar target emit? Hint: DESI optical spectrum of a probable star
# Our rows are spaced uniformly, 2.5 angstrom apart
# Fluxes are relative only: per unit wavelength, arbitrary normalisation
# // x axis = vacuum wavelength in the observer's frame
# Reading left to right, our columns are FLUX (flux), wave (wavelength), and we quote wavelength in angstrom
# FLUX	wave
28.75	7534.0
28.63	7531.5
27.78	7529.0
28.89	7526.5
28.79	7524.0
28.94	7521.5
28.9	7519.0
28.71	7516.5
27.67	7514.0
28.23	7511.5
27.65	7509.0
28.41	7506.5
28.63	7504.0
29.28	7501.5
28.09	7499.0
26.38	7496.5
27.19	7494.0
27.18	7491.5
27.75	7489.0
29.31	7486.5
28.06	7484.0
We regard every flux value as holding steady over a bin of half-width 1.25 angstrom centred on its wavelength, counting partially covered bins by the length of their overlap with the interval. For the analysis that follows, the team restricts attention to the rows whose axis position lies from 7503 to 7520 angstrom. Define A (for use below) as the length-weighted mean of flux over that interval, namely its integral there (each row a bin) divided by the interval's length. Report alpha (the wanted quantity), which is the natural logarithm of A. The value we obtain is 3.34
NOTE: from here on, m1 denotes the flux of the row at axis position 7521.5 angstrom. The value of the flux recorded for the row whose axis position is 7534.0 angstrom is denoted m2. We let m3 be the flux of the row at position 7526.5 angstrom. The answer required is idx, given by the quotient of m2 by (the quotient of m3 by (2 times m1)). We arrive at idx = 57.6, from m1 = 28.94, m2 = 28.75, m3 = 28.89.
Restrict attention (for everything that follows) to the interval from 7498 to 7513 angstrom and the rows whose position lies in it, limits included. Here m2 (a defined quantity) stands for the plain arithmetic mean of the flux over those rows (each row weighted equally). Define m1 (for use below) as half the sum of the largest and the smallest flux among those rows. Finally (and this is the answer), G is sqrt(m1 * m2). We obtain 28.4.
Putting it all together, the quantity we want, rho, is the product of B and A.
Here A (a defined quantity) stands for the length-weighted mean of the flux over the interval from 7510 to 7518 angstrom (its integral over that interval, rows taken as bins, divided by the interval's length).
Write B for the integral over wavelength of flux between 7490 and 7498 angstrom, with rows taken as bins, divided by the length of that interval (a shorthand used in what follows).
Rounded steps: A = 28.2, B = 27.0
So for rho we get 761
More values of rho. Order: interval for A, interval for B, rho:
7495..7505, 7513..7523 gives 802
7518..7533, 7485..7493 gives 804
